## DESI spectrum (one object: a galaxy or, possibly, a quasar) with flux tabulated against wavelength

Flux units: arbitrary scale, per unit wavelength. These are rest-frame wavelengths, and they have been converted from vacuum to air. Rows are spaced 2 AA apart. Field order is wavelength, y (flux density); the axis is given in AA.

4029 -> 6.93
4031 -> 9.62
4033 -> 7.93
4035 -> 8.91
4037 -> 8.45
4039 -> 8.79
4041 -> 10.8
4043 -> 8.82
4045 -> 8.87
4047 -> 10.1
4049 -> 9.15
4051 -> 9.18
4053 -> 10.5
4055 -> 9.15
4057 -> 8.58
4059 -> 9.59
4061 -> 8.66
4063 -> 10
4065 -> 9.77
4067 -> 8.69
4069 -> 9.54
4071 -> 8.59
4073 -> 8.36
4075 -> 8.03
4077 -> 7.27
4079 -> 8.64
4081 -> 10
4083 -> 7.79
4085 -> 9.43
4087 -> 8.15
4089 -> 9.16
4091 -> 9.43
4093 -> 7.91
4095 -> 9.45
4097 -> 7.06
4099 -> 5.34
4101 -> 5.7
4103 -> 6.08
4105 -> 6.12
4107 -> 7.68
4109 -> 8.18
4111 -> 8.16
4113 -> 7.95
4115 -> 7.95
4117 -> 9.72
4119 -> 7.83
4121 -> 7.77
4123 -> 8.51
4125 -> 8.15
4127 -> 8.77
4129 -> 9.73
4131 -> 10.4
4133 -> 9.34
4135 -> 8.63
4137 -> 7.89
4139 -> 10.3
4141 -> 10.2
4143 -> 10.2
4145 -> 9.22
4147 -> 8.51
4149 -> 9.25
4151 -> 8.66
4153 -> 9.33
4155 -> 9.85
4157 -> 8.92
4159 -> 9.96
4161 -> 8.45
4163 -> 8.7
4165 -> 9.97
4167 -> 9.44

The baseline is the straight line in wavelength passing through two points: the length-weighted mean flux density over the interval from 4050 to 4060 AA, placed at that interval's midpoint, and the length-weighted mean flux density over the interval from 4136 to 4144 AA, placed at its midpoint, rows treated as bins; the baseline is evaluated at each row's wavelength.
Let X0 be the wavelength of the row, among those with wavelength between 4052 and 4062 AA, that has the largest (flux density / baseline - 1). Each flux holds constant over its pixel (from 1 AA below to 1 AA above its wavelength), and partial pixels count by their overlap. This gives 4053 AA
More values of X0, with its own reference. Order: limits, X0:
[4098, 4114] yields 4109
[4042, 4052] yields 4047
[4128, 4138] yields 4131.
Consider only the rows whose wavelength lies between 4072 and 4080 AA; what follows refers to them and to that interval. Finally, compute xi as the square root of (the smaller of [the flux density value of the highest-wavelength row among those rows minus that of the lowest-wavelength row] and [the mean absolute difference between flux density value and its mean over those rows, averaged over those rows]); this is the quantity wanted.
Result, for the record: 0.53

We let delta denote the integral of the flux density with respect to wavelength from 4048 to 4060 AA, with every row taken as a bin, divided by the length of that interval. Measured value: 9.36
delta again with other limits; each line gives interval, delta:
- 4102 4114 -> 7.36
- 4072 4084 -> 8.35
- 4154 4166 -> 9.31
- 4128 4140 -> 9.38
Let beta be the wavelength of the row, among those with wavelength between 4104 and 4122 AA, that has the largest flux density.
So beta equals 4117 AA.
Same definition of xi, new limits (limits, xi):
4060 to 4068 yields 0.17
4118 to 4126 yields 0.51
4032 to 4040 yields 0.57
